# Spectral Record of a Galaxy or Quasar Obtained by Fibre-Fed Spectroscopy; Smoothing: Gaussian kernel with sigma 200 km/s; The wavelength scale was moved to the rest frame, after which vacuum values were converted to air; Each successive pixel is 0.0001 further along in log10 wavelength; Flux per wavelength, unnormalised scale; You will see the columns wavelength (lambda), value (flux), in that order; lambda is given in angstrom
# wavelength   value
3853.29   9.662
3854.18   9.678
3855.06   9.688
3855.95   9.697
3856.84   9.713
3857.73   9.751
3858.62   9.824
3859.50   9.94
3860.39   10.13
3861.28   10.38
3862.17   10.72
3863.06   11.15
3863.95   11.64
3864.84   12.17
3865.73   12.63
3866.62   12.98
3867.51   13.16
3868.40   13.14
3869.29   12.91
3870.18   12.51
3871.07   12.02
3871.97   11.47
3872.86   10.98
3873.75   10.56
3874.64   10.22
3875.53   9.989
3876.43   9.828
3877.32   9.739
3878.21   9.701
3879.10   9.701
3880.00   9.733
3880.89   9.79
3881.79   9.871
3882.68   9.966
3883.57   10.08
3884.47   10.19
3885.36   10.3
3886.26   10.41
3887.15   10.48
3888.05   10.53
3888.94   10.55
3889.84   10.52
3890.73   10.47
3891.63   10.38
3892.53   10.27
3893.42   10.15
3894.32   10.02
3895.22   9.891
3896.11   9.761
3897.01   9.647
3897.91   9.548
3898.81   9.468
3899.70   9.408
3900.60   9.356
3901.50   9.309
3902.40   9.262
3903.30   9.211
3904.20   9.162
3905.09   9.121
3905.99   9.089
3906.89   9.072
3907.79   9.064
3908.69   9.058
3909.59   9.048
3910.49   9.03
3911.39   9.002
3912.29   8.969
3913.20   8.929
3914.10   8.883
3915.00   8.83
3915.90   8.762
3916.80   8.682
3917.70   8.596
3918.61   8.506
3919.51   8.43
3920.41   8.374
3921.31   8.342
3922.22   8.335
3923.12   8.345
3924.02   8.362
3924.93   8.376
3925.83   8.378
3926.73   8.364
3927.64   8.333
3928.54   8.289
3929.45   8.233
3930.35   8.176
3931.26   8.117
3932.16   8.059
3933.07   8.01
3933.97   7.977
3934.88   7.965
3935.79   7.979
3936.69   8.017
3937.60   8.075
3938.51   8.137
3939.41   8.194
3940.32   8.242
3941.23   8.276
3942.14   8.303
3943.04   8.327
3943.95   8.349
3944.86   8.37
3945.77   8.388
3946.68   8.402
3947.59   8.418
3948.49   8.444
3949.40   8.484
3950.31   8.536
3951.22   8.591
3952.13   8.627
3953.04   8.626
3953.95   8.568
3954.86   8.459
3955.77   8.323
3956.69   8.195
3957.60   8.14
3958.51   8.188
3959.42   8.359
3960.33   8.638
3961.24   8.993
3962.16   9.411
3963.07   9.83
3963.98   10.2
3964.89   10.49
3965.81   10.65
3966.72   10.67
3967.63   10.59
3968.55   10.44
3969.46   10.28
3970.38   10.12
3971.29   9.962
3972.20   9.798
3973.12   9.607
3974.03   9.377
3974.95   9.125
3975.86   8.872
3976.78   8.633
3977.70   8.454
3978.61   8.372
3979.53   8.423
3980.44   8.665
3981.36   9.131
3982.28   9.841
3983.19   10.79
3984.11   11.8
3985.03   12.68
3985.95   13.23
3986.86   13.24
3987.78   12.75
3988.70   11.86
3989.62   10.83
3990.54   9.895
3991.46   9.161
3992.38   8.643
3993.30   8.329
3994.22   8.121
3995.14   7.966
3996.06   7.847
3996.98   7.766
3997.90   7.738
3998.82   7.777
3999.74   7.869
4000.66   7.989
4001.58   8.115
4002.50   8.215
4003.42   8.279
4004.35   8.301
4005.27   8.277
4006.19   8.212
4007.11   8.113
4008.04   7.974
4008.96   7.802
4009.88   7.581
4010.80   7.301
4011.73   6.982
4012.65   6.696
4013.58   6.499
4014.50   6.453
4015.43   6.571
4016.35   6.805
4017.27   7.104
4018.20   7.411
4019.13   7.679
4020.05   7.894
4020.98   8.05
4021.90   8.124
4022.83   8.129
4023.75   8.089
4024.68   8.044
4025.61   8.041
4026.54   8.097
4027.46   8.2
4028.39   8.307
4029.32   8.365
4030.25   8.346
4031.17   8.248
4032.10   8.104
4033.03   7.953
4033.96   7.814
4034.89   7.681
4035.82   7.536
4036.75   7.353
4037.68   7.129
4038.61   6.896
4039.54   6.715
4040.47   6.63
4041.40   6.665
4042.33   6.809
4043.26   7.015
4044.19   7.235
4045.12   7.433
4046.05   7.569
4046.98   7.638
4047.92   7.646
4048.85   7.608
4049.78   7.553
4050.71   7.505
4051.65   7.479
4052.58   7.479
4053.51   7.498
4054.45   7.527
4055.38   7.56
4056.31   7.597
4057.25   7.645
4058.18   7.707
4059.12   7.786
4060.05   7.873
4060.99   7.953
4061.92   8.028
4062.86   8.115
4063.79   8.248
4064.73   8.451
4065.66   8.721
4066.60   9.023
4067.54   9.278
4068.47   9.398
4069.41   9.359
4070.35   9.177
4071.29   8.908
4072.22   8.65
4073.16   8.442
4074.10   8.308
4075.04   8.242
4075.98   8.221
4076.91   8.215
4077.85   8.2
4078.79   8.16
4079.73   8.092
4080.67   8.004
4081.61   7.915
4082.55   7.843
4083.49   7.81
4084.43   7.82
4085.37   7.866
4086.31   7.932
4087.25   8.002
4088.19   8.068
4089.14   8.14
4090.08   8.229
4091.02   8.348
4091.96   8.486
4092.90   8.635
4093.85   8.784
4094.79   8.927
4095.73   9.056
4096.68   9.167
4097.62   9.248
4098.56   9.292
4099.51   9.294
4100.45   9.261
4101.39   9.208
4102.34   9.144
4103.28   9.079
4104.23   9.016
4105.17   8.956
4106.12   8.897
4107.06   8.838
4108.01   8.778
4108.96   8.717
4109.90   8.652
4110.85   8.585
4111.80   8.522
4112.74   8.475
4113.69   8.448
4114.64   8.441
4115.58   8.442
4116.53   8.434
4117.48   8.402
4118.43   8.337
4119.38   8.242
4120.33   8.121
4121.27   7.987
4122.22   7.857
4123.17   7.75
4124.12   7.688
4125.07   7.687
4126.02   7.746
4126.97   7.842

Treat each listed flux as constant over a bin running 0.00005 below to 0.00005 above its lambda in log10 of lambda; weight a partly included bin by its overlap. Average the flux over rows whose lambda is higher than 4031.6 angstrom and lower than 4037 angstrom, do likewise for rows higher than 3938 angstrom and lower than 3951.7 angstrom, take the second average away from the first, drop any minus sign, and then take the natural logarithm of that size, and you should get -0.5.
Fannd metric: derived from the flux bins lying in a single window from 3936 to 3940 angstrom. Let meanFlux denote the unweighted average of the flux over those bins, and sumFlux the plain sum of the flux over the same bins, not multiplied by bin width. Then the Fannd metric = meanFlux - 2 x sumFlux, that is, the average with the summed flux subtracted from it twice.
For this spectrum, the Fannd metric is -57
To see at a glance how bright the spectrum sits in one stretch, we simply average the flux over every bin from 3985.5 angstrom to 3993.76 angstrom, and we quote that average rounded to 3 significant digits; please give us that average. 10.9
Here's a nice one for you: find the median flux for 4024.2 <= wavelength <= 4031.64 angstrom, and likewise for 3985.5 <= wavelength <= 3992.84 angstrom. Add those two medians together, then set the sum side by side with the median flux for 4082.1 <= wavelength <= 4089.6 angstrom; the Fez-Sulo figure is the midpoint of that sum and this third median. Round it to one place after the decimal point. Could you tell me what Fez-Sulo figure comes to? 13.7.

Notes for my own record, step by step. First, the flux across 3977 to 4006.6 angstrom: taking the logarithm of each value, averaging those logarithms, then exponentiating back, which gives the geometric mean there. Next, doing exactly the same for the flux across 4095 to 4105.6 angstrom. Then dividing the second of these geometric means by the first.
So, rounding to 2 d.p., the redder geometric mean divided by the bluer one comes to 1.00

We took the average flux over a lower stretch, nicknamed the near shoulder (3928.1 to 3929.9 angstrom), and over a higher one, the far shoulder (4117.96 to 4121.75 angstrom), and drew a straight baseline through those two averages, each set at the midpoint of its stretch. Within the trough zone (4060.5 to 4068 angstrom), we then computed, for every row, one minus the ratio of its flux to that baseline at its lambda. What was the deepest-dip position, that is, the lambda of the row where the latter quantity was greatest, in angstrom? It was 4060.99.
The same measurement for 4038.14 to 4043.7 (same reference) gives 4040.47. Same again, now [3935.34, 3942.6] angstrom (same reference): 3935.79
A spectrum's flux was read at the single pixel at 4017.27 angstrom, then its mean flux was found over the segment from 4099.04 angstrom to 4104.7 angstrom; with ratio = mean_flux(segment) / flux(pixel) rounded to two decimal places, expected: 1.29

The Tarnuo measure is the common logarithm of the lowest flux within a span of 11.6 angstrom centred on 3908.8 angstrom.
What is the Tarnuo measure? 0.95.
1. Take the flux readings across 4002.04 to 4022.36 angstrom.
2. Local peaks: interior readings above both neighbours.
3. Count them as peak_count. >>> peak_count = 1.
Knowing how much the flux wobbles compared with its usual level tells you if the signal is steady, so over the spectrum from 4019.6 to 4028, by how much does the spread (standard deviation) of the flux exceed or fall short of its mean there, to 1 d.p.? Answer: -8.0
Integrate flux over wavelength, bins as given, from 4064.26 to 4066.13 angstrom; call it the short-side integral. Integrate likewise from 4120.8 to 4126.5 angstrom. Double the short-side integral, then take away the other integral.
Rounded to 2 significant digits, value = -12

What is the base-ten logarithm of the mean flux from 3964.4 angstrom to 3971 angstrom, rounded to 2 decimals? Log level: 1.02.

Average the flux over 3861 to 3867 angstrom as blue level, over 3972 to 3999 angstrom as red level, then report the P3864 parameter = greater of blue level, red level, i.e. 11.7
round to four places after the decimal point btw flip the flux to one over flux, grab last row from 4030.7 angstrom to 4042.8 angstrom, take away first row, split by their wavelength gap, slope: 0.0023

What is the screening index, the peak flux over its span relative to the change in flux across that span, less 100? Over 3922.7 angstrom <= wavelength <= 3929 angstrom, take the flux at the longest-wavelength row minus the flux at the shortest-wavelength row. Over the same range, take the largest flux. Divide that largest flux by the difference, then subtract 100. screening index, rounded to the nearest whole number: -250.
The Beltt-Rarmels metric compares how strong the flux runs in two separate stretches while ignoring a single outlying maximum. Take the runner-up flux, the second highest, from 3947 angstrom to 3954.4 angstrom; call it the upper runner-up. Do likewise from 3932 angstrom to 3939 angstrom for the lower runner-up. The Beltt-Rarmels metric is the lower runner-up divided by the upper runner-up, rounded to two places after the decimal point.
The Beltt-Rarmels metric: 0.94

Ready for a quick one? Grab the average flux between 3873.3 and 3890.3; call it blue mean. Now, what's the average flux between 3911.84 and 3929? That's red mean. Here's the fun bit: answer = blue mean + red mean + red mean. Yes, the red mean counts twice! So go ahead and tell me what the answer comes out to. 27.2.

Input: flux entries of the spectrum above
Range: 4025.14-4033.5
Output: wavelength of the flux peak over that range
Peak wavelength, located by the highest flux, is 4029.32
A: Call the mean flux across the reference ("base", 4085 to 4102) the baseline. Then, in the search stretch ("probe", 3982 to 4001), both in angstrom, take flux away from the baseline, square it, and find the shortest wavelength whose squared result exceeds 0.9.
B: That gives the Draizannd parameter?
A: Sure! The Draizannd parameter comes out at 3982.28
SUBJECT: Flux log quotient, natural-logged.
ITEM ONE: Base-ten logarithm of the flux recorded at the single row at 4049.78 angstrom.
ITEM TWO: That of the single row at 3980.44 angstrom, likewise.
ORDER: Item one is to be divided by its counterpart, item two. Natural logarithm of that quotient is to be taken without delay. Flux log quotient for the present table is -0.07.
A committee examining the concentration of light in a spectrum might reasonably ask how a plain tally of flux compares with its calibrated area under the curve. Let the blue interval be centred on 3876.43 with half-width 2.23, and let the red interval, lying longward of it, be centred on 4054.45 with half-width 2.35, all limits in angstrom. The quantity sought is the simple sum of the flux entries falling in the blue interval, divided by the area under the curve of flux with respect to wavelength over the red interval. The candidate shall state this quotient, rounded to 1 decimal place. 1.4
